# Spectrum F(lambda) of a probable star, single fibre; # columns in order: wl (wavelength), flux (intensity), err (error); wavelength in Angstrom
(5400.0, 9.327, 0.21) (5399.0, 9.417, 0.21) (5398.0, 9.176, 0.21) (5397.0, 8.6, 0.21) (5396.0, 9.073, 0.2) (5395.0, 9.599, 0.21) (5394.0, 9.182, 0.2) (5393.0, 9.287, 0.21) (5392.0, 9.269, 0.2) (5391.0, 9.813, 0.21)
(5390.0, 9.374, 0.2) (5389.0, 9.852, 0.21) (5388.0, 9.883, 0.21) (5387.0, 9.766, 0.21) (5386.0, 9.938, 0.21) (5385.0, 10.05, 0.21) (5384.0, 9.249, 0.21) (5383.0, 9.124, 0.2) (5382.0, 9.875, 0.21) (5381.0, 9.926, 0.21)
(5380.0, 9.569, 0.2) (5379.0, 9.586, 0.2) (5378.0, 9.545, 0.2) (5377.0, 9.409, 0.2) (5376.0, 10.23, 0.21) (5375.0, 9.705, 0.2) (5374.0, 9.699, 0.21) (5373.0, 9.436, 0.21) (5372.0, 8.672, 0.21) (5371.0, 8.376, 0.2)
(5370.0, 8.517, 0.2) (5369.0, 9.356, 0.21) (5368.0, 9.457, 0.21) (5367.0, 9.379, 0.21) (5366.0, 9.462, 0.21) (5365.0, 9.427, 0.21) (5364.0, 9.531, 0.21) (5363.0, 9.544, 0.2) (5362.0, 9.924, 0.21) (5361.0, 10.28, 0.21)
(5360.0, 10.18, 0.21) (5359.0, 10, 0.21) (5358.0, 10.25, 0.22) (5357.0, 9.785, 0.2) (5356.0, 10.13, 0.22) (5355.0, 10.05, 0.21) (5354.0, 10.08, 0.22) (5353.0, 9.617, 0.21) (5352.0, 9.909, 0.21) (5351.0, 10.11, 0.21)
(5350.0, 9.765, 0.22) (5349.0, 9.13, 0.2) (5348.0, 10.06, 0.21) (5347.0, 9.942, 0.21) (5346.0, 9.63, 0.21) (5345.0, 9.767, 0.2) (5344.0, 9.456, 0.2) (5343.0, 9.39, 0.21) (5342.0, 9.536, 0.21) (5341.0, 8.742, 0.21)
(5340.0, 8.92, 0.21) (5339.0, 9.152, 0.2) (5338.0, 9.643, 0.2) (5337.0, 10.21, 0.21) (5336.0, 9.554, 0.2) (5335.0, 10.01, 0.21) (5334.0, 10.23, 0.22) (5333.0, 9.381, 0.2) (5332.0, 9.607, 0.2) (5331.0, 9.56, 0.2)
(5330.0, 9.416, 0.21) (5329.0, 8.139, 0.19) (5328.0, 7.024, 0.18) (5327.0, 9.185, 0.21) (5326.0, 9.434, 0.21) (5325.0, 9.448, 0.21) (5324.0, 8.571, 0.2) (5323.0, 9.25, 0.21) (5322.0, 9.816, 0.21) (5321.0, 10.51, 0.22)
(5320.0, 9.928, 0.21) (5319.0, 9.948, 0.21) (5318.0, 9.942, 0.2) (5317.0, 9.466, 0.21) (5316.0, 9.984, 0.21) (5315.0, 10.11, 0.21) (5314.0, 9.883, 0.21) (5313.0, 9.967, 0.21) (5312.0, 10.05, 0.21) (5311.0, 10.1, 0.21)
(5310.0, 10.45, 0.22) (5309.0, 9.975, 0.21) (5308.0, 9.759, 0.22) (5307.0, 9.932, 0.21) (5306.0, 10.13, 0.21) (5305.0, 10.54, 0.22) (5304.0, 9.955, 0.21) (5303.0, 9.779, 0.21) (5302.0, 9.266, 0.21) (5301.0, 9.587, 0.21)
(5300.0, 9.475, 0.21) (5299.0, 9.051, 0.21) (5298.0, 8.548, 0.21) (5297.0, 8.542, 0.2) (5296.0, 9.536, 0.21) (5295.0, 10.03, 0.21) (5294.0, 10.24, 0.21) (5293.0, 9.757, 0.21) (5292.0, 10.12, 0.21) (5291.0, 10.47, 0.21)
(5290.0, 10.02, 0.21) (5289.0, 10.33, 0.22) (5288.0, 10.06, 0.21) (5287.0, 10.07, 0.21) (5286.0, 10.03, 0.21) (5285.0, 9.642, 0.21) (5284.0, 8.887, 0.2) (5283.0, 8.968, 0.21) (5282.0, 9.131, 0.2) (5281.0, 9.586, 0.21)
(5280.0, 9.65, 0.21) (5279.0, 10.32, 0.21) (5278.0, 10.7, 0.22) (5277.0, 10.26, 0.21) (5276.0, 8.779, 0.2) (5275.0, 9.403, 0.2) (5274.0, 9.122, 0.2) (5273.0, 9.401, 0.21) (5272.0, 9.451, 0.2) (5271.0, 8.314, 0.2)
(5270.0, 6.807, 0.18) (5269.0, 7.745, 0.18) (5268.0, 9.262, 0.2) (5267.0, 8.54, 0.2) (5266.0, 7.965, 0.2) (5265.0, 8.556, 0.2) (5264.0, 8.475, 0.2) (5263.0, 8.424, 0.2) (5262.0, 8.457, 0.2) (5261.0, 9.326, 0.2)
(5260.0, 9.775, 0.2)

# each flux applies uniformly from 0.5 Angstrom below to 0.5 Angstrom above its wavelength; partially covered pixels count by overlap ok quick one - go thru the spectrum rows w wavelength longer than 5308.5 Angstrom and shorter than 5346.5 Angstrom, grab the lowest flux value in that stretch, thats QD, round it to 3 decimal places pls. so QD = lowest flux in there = 7.024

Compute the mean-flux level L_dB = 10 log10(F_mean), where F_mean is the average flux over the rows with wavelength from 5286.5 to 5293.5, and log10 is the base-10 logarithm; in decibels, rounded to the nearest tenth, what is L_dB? 10.1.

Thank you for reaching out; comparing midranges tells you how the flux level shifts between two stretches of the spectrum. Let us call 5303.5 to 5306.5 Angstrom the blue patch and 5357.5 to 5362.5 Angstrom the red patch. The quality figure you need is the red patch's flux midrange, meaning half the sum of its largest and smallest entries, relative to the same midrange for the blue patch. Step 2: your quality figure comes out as 0.986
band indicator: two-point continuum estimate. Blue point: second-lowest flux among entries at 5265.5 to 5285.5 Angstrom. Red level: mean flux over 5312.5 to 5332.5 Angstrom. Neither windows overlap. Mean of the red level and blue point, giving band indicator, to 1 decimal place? 8.6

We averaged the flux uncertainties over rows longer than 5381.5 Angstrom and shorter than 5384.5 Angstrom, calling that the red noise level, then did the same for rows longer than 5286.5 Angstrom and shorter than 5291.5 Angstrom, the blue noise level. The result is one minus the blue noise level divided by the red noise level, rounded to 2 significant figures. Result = -0.026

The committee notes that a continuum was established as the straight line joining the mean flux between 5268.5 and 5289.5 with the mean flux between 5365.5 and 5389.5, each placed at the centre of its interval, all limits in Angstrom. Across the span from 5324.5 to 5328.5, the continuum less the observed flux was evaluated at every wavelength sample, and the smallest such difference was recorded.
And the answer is -0.02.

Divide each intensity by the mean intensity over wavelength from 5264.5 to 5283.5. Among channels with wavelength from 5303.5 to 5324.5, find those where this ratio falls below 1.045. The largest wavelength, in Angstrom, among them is 5324.0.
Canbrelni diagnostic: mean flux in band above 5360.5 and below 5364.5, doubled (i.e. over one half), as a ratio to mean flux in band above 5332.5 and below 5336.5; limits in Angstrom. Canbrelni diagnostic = 2.01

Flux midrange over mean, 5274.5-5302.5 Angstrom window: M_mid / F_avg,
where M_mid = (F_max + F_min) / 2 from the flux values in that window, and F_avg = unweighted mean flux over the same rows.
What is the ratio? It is 1.00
